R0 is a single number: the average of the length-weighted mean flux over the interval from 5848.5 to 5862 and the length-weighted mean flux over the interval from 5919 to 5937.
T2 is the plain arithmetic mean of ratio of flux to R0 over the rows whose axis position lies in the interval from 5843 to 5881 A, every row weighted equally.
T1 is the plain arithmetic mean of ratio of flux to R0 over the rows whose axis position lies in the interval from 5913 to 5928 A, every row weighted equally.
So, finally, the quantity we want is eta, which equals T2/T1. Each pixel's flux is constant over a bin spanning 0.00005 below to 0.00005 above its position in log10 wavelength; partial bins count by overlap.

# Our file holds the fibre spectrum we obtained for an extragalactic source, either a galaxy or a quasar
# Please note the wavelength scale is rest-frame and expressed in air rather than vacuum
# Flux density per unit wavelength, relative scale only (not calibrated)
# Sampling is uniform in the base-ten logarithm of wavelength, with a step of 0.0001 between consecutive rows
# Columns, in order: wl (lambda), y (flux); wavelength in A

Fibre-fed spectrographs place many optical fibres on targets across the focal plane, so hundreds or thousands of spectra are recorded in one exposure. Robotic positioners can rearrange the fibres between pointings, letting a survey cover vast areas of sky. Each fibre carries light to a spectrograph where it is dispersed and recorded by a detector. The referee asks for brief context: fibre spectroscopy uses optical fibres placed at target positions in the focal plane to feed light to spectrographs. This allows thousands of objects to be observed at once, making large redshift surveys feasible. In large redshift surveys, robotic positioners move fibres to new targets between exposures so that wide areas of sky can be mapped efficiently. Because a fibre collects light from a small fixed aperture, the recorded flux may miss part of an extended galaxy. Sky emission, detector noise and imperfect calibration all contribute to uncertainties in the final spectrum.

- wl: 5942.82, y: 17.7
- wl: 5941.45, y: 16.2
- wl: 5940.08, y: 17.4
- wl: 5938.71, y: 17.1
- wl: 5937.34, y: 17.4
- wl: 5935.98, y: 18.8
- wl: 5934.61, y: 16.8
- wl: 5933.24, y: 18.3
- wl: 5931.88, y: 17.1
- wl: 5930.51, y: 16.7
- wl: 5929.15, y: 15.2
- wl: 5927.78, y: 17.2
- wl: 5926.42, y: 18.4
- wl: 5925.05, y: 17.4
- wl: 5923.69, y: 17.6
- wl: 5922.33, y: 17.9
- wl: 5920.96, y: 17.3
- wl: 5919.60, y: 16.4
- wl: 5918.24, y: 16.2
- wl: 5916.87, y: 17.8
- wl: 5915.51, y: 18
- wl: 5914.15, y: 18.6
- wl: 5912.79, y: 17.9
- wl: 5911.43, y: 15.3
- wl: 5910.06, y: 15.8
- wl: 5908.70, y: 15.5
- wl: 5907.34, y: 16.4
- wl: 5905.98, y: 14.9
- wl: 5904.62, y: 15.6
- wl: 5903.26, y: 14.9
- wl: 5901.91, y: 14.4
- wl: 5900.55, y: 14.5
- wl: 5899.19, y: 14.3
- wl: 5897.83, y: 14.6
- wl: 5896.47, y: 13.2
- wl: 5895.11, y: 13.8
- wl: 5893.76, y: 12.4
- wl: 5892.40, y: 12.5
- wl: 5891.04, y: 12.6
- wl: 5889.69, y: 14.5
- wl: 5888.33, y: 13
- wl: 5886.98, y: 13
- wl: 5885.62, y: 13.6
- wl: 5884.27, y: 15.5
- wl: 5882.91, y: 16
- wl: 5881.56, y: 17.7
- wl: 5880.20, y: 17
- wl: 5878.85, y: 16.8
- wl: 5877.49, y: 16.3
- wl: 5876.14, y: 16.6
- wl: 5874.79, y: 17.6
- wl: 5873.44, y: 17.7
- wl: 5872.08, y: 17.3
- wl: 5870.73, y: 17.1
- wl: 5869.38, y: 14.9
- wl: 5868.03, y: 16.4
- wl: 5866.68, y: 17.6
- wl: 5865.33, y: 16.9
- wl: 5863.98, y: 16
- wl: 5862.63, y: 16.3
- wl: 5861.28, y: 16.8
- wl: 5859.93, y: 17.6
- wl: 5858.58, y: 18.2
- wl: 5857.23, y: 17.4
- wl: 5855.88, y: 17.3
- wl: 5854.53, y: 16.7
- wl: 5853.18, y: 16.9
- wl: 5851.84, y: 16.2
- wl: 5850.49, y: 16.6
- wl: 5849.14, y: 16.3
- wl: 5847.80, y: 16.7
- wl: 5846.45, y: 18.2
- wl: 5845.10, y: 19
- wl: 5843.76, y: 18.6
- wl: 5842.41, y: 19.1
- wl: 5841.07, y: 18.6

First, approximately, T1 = 1.02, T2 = 0.99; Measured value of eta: 0.97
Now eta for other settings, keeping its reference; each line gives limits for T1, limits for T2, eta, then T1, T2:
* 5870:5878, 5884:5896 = 0.79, 1.00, 0.78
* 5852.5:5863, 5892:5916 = 0.88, 1.00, 0.88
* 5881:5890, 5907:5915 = 1.12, 0.86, 0.97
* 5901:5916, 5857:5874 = 1.05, 0.94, 0.99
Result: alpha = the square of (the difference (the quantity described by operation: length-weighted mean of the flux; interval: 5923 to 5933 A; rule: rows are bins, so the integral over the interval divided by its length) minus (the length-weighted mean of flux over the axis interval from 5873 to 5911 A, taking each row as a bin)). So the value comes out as 4.6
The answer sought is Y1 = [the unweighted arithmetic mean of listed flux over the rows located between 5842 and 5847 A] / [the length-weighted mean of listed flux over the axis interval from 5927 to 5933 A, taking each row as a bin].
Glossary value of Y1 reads 1.12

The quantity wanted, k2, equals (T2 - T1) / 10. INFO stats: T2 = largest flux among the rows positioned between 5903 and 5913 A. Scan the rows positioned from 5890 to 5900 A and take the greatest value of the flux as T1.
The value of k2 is 0.3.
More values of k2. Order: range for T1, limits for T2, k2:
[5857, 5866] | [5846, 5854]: 0.0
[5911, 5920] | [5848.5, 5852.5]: -0.2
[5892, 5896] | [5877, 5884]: 0.4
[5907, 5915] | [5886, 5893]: -0.4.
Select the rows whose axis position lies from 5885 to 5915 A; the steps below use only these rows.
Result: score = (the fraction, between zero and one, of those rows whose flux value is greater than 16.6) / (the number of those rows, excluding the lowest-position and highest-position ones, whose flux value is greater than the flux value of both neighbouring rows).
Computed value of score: 0.01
